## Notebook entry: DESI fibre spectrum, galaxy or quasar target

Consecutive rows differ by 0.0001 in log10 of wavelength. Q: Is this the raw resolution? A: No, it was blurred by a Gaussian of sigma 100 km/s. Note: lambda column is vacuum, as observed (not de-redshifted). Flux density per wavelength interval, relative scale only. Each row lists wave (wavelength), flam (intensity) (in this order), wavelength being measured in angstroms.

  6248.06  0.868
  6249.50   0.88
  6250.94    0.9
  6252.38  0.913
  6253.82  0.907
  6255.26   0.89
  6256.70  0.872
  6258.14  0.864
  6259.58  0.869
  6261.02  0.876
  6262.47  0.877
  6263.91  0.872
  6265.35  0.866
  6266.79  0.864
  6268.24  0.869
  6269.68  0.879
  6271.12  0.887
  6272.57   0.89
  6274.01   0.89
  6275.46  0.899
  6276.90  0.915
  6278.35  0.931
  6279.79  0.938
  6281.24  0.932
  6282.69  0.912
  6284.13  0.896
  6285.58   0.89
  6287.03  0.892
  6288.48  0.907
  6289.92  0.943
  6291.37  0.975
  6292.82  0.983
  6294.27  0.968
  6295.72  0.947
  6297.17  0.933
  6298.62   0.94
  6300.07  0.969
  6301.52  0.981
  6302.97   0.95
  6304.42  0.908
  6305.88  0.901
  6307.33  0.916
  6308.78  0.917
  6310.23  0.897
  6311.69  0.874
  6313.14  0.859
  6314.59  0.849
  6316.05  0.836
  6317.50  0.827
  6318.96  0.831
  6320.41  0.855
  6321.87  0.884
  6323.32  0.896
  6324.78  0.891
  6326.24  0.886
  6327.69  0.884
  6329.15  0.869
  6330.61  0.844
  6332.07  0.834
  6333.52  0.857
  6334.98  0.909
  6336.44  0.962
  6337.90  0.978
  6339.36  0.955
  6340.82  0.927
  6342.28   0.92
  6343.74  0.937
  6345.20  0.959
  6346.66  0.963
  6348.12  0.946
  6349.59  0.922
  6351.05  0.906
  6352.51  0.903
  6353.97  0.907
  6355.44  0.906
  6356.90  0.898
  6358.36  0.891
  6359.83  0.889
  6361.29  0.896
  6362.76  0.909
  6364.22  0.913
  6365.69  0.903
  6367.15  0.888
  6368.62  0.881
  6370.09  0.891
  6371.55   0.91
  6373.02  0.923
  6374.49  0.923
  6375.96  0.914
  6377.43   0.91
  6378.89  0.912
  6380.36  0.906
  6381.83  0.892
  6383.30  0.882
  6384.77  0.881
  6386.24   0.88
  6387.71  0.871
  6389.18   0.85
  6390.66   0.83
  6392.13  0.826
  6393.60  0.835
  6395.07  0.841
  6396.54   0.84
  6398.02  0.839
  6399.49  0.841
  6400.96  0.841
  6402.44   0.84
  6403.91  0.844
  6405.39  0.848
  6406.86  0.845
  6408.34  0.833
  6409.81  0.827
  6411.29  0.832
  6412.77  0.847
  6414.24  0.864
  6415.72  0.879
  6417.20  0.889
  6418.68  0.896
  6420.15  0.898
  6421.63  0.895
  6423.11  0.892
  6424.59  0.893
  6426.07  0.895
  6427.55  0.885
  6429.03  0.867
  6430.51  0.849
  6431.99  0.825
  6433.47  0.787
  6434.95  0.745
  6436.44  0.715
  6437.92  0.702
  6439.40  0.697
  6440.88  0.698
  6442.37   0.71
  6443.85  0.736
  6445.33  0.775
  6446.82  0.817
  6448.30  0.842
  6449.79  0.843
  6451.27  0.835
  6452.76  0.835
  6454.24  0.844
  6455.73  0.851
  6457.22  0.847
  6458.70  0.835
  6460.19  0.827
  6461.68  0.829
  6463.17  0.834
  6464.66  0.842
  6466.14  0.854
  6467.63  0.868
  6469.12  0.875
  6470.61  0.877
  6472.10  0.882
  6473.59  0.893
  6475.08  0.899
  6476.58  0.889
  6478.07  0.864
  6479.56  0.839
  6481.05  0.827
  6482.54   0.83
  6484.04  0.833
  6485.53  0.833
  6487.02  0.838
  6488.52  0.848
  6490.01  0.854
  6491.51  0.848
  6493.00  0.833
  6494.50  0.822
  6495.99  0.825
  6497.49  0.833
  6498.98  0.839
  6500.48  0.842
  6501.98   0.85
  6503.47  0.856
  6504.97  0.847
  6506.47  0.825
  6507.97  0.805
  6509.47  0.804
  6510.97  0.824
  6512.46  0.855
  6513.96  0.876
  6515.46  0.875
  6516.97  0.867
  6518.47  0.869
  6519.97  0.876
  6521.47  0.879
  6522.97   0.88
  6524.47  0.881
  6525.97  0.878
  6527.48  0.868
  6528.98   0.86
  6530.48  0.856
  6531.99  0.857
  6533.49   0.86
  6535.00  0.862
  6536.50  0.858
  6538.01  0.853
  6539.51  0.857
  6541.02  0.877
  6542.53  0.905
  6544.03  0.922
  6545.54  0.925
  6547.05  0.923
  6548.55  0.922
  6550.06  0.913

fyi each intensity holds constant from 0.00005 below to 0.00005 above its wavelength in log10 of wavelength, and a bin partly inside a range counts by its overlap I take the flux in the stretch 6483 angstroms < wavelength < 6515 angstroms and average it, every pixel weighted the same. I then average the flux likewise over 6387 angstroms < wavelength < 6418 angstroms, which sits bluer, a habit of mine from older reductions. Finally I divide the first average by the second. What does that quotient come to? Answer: 0.99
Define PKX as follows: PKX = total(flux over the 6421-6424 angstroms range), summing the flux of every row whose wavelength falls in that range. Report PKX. 1.79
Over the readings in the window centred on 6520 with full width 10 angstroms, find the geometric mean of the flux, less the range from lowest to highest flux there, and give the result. 0.861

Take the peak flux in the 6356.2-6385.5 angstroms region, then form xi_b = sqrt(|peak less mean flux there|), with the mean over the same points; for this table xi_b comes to 0.15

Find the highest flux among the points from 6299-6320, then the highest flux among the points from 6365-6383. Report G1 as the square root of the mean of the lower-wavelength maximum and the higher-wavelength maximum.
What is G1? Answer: 0.976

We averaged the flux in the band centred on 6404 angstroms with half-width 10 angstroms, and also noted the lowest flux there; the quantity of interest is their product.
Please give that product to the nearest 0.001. 0.695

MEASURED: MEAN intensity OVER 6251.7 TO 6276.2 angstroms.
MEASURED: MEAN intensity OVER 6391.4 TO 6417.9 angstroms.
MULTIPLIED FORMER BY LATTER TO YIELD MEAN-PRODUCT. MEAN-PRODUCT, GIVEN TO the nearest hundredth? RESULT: 0.74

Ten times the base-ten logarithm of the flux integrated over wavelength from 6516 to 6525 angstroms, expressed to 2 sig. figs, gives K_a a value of 9.0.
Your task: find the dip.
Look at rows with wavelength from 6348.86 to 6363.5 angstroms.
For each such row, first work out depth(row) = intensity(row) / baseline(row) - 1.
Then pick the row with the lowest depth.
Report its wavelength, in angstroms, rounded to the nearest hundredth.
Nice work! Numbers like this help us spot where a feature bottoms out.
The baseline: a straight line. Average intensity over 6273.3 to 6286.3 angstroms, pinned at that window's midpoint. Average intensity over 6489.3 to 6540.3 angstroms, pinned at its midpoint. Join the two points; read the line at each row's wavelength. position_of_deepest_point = 6359.83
